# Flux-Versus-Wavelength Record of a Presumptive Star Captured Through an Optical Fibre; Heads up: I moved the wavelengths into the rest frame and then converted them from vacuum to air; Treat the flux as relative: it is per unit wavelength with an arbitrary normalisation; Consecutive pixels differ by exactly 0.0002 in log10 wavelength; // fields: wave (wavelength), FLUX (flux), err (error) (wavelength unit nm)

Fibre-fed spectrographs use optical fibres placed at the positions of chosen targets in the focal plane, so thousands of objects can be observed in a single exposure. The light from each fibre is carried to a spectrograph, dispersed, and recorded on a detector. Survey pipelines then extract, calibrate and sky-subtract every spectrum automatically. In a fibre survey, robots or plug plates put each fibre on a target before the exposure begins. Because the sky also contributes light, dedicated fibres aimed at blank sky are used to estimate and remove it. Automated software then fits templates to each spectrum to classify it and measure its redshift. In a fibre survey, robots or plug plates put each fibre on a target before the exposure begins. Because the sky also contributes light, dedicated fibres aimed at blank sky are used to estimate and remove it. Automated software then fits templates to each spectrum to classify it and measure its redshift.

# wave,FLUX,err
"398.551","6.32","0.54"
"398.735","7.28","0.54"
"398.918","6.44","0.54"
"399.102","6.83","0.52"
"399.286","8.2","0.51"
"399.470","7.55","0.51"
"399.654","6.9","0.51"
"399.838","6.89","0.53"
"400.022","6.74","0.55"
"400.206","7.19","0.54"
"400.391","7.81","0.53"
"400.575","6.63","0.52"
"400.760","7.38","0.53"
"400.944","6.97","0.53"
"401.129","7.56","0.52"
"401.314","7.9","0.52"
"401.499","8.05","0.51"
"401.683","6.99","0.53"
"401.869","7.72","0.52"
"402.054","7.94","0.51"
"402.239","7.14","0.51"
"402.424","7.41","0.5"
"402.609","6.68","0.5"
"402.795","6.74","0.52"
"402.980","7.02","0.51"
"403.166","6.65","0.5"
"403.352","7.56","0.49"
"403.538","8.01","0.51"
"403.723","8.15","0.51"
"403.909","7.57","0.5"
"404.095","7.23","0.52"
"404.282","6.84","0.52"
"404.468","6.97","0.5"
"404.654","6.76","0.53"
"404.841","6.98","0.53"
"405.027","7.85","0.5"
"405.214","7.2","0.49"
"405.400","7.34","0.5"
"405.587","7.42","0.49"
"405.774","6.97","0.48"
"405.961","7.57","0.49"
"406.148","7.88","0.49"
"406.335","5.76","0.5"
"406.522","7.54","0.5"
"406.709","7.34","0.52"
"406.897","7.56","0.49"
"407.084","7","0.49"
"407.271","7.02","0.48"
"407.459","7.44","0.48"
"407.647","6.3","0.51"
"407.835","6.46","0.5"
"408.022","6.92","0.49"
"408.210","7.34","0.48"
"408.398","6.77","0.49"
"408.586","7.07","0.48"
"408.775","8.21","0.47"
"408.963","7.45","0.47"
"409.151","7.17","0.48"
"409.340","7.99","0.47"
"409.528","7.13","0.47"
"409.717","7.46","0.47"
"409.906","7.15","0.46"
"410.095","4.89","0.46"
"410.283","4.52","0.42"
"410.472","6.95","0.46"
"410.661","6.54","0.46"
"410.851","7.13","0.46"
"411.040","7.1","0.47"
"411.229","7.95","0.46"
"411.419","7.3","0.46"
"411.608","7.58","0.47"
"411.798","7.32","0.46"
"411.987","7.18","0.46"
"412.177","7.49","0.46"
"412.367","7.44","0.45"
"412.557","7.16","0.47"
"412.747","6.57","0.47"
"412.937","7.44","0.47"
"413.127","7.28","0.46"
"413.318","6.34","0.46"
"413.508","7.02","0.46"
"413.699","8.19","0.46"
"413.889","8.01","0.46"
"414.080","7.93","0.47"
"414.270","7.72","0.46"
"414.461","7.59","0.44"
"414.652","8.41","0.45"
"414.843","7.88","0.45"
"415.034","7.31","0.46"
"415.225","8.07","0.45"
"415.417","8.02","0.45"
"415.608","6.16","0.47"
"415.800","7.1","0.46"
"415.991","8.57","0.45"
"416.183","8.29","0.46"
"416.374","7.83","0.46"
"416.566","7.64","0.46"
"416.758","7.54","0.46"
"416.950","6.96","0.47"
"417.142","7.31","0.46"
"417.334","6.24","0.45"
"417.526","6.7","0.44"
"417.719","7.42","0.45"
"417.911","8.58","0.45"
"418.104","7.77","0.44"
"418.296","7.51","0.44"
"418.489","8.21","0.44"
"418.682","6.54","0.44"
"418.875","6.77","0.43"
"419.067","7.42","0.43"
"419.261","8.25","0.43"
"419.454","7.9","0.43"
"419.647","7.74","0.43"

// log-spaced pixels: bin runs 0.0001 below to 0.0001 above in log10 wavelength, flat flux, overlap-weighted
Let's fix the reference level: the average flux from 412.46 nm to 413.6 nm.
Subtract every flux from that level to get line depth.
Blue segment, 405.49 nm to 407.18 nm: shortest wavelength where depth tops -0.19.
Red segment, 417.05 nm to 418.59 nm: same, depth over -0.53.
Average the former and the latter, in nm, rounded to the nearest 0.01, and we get 411.46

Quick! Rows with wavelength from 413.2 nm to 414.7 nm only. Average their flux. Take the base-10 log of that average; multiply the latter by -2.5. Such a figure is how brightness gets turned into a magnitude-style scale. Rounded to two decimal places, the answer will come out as -2.21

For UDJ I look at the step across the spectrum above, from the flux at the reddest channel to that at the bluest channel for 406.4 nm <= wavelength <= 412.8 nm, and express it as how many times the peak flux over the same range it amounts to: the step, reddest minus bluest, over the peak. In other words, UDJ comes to -0.12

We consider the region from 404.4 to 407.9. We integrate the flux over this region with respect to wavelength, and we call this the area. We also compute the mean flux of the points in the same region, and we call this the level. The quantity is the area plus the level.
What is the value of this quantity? 32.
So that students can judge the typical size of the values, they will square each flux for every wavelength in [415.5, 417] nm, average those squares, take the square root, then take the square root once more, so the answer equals 2.75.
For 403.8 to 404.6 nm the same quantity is 2.68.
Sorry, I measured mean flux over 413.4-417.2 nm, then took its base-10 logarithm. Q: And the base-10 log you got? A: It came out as 0.885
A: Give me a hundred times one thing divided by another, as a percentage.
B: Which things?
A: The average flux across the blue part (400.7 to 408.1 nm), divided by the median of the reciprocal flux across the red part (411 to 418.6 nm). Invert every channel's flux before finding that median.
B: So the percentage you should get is 5434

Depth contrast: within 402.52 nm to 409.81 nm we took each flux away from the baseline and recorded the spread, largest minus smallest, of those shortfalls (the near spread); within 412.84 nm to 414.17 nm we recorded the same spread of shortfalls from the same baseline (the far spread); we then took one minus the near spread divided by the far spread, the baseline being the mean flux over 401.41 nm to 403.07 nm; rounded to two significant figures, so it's -0.32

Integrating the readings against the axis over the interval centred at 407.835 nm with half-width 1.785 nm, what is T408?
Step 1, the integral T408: 25.6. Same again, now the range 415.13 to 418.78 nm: 27.4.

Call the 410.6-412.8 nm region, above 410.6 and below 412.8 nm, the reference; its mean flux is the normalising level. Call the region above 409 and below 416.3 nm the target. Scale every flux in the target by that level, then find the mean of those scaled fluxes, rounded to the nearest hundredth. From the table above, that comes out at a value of 1.01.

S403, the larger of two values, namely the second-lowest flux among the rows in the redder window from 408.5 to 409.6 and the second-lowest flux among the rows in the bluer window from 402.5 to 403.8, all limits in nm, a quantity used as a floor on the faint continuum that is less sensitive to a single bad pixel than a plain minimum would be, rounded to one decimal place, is 7.1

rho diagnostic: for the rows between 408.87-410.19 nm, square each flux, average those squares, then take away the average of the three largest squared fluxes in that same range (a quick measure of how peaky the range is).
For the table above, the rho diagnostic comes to -8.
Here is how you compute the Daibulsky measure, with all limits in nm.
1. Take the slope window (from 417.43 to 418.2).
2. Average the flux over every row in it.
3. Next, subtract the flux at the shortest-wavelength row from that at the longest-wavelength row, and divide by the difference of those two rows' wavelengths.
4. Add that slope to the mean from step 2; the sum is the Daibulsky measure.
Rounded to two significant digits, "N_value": 9.5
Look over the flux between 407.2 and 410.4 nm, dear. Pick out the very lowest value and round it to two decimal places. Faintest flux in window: 4.52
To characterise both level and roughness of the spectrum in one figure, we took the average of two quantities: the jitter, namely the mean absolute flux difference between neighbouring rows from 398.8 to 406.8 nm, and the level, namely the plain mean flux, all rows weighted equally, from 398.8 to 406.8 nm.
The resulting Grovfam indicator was 3.90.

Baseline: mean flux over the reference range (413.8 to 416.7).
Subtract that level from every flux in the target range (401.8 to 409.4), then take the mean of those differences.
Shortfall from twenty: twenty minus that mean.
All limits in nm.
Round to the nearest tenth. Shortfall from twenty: 20.5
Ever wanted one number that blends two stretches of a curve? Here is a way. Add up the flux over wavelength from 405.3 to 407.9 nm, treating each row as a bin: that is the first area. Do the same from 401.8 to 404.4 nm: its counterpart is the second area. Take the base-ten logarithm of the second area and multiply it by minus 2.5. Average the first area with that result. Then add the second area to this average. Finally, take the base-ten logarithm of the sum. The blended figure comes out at 1.43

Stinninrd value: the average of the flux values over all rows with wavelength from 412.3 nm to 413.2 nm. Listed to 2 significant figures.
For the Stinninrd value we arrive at 7.2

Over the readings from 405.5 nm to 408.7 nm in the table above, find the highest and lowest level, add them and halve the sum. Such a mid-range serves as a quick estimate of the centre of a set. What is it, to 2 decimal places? 6.82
